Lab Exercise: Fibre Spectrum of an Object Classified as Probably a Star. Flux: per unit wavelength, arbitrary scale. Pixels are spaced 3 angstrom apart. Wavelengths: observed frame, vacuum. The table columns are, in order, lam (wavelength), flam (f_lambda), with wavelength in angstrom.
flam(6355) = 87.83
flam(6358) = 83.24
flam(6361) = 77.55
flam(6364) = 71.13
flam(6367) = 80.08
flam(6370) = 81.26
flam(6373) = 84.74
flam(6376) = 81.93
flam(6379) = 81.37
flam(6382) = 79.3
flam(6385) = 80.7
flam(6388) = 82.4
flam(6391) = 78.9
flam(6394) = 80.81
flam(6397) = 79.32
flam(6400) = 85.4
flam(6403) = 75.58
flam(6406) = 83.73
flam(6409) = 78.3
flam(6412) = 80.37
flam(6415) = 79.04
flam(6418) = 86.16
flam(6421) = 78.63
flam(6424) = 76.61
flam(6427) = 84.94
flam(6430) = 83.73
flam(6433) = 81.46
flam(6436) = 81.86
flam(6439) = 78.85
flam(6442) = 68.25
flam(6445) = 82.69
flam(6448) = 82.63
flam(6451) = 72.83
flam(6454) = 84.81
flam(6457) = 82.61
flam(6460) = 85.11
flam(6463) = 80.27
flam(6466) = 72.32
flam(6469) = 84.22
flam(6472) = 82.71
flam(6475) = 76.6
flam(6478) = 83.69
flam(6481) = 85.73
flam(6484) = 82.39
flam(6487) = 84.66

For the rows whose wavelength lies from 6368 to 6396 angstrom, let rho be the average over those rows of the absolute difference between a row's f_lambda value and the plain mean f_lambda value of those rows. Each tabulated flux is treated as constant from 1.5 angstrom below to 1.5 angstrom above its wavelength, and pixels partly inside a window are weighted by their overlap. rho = 1.2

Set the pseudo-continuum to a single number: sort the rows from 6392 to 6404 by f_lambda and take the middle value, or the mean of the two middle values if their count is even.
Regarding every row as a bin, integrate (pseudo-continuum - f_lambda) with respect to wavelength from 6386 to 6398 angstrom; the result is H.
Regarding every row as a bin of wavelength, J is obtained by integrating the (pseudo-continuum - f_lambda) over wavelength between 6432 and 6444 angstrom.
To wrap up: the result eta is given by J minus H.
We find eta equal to 33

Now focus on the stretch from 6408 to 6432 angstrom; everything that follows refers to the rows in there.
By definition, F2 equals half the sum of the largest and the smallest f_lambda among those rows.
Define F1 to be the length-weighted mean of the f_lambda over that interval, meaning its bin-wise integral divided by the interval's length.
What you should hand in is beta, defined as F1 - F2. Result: -0.3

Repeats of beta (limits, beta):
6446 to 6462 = 2.6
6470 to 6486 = 1.2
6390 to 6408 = 0.1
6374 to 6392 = 0.3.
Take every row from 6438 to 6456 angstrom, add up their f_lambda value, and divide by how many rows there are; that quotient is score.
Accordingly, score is 78.3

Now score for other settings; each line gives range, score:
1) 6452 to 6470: 81.6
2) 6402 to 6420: 80.5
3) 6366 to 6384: 81.4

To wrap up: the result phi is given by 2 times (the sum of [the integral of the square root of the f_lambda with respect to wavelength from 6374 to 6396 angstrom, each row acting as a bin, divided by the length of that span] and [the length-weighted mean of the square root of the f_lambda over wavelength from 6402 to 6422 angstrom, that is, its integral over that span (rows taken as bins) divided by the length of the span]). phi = 35.9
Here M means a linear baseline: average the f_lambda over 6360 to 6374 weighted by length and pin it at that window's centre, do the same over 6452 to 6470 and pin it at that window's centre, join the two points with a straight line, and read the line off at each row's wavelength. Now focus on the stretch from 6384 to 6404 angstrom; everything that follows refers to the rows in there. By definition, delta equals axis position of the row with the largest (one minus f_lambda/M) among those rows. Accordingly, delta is 6403 angstrom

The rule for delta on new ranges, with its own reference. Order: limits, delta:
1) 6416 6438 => 6424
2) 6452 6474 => 6466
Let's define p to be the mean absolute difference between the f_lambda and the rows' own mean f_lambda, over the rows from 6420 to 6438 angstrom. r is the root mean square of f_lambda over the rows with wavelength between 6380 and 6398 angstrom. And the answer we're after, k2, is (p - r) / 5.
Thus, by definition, -15.6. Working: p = 2.4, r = 80.2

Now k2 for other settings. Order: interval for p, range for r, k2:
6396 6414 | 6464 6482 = -15.7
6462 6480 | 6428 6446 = -15.2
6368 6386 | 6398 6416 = -15.9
